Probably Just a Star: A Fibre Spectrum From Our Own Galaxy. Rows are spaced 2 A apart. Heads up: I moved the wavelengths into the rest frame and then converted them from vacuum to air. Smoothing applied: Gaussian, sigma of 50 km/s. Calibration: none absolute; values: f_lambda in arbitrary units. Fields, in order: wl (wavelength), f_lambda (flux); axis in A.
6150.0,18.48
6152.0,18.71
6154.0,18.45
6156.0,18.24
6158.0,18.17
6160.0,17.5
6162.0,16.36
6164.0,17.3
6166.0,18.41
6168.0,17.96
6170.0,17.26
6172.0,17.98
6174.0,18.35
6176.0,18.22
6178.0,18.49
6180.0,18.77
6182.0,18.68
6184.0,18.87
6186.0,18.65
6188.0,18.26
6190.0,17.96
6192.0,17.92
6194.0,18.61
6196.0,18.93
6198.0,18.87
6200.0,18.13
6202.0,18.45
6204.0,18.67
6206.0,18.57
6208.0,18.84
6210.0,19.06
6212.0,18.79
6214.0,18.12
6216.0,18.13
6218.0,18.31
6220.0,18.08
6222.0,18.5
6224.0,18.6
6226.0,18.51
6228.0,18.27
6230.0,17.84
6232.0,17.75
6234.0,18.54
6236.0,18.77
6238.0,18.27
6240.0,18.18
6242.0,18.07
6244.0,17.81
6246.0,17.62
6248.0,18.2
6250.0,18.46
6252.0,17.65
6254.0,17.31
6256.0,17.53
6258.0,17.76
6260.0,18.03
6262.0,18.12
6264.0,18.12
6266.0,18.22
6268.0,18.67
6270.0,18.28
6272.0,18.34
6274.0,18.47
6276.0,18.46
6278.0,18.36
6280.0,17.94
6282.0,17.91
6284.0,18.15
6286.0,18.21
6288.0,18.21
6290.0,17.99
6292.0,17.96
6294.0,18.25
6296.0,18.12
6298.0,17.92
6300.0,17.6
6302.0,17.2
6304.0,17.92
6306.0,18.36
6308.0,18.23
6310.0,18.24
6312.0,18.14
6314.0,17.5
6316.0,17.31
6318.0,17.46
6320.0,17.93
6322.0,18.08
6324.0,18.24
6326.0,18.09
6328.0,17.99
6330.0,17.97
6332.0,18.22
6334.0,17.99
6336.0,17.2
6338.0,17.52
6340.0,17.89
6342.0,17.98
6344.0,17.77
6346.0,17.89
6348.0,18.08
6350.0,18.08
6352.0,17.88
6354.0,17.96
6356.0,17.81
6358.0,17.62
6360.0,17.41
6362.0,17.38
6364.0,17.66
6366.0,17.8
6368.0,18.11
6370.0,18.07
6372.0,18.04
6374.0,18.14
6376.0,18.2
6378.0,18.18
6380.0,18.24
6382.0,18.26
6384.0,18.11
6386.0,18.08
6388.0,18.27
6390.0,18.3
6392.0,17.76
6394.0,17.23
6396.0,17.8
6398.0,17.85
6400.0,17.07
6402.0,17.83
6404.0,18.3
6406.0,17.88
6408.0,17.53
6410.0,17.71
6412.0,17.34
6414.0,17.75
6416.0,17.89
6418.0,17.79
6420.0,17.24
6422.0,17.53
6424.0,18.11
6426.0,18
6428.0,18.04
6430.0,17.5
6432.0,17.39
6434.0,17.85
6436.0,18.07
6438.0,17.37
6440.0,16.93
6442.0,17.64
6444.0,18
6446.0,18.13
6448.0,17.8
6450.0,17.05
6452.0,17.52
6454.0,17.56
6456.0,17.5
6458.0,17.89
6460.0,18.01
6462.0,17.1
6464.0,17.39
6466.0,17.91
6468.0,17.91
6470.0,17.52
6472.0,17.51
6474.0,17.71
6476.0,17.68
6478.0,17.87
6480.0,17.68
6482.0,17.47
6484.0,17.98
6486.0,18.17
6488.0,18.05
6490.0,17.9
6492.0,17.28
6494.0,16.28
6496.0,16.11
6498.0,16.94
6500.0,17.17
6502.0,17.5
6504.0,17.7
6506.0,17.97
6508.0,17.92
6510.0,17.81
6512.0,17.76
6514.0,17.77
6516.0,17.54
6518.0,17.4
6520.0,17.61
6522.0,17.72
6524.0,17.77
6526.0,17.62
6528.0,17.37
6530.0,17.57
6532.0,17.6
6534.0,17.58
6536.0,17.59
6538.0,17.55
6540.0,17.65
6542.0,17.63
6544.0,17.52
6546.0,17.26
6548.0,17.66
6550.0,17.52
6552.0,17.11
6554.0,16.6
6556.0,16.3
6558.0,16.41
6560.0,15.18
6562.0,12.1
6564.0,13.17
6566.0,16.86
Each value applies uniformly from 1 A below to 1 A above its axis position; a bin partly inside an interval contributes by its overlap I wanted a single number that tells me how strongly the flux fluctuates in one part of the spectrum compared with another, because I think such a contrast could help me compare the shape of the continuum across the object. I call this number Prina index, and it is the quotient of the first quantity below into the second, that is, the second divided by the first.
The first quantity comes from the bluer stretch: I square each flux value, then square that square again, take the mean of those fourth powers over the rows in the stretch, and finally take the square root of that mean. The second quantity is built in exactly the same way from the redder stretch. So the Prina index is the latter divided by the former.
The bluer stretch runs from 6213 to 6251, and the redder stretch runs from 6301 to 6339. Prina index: 0.964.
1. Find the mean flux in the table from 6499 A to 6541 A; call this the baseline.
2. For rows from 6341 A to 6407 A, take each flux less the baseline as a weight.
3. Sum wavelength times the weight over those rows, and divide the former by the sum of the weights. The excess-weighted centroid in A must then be 6374.3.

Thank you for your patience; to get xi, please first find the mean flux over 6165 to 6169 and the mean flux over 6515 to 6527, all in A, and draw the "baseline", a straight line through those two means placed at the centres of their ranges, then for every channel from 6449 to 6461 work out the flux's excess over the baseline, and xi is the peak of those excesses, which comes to 0.30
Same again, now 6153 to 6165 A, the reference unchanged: 0.24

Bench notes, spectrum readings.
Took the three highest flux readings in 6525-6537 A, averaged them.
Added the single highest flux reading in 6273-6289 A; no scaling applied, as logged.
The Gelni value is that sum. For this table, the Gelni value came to 36.1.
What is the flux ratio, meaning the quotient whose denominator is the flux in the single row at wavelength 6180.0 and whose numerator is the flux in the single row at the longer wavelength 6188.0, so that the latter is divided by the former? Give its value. 0.973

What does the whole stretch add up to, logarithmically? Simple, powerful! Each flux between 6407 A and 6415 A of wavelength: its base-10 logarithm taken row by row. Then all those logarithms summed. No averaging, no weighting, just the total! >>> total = 4.980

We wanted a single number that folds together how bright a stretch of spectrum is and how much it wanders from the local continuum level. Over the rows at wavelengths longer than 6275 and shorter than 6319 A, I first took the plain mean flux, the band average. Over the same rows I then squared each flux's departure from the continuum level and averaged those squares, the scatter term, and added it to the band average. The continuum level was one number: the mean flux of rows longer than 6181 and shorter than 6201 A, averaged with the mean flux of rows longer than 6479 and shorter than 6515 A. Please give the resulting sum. 18.1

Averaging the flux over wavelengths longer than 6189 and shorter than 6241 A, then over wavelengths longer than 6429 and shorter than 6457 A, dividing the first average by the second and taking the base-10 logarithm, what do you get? 0.020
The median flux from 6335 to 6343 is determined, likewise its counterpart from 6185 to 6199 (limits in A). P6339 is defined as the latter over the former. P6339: 1.05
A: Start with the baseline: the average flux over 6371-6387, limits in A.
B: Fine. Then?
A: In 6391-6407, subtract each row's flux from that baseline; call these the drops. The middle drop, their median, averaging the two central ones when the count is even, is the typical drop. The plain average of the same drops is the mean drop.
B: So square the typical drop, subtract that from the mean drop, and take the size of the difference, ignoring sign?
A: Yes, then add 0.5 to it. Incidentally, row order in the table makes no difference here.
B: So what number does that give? 0.82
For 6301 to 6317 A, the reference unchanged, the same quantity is 0.78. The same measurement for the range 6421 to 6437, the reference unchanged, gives 0.79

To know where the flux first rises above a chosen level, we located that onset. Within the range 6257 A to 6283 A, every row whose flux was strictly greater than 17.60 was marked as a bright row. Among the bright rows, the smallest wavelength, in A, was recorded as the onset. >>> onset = 6258.0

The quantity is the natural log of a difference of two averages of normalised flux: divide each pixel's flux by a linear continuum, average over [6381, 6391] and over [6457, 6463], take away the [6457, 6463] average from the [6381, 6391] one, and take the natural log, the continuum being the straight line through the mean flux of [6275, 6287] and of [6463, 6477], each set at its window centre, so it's -4.0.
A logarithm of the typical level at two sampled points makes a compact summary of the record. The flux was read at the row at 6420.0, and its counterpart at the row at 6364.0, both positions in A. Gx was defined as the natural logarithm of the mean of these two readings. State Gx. 2.859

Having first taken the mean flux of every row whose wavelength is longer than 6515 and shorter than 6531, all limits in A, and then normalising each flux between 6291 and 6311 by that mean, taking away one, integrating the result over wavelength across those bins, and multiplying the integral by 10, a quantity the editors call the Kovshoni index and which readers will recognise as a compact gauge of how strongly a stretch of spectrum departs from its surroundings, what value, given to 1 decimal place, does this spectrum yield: 4.6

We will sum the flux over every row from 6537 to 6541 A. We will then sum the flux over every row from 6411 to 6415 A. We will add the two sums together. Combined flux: 70.3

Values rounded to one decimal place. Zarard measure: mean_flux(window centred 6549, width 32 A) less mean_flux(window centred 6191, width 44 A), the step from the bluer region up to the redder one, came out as -1.9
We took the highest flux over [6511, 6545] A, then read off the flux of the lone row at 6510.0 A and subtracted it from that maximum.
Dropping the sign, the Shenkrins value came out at 0.040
